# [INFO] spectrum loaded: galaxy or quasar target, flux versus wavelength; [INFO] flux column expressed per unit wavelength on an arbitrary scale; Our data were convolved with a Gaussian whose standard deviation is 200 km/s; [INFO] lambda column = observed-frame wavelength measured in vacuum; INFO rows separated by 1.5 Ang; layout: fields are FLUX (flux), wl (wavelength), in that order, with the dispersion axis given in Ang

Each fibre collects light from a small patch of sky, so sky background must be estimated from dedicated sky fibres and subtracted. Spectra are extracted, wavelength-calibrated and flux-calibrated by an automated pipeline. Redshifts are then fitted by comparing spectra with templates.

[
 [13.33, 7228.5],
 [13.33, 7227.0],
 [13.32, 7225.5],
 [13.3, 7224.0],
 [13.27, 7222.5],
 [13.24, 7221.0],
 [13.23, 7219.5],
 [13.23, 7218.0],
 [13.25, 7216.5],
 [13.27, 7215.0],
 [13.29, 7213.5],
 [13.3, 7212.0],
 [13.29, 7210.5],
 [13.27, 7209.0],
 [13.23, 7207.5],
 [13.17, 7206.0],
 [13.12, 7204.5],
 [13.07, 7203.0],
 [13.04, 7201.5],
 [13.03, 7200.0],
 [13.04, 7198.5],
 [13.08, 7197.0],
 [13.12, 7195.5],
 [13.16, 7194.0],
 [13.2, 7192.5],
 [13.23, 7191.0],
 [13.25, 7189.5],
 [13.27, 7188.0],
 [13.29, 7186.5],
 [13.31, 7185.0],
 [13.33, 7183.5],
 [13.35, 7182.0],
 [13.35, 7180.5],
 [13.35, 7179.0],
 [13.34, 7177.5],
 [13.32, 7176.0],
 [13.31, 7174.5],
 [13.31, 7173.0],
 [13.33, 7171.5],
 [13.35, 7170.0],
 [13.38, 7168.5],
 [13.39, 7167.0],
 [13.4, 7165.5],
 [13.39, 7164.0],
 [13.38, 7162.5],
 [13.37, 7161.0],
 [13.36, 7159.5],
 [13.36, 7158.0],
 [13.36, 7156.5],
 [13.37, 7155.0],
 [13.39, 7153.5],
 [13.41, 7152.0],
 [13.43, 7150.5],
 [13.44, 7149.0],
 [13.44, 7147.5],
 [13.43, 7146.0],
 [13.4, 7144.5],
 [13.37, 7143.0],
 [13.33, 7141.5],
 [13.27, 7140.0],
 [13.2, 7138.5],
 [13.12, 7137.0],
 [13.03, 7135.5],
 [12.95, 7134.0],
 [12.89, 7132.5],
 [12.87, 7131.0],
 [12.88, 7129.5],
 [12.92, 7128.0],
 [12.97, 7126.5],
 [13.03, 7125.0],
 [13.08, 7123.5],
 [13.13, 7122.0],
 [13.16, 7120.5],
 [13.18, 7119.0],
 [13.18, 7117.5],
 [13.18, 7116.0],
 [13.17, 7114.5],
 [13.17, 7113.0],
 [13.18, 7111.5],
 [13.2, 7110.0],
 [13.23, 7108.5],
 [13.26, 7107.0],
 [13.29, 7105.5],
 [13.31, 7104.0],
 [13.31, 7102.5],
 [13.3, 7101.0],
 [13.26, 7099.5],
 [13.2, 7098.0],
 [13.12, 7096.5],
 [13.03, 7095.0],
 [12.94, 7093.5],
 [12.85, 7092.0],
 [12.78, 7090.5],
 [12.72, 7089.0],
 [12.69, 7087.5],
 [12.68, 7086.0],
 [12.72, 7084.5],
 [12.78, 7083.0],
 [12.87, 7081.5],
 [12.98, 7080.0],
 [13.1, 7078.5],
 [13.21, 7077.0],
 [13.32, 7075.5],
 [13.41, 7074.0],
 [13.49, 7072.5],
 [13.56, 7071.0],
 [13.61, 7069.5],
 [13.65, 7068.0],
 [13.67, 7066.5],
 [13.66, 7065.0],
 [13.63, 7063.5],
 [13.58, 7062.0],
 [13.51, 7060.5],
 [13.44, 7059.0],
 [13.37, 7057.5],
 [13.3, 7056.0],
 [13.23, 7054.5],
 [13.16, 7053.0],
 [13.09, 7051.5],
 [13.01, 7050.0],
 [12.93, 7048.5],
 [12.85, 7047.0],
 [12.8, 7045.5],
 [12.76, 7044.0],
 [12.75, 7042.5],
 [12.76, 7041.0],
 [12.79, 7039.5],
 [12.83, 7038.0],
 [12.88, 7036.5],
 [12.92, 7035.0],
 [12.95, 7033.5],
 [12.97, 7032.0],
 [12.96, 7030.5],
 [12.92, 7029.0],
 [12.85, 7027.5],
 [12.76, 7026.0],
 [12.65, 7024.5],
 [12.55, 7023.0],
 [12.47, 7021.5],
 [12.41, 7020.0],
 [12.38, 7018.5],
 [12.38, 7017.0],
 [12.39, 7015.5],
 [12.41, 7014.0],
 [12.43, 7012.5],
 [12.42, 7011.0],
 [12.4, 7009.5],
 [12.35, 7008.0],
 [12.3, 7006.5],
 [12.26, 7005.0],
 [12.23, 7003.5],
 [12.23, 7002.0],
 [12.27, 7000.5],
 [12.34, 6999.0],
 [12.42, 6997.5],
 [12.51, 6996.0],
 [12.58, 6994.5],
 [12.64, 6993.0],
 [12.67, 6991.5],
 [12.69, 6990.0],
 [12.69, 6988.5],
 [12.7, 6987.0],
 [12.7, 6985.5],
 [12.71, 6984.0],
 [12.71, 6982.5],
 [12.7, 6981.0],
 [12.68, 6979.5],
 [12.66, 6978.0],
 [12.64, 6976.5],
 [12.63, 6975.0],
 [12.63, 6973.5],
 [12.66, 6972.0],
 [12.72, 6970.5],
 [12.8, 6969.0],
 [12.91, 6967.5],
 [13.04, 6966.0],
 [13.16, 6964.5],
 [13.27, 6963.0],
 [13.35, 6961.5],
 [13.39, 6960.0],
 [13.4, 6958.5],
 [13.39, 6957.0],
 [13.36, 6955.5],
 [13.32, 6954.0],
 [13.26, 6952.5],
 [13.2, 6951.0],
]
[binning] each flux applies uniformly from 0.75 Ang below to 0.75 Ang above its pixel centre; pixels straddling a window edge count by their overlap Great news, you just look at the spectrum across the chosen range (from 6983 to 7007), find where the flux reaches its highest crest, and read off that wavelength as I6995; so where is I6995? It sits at 6984.0 Ang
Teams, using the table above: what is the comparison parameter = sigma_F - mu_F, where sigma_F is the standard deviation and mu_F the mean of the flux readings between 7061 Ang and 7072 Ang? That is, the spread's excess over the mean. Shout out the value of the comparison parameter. -13.6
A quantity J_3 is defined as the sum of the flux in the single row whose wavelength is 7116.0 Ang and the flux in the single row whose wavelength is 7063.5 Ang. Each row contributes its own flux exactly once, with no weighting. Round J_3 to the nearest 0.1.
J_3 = 26.8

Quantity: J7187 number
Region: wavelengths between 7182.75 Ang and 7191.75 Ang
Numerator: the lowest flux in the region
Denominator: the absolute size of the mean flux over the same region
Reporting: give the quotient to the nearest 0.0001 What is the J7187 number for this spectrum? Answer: 0.9962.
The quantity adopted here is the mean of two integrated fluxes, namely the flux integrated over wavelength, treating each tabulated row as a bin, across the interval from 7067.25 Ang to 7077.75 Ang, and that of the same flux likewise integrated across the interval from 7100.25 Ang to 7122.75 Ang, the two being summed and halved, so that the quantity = 219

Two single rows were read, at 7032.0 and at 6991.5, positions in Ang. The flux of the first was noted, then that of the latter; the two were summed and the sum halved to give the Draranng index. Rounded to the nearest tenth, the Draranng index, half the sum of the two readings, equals 12.8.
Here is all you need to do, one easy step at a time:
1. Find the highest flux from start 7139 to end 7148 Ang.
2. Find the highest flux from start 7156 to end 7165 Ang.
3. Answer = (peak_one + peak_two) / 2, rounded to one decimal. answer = 13.4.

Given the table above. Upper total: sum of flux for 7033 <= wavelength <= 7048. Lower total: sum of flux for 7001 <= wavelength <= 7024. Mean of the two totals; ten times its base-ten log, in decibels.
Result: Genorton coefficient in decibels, 22.0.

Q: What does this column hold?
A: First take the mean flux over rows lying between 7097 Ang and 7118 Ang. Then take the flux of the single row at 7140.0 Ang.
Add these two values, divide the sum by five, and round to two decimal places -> 5.30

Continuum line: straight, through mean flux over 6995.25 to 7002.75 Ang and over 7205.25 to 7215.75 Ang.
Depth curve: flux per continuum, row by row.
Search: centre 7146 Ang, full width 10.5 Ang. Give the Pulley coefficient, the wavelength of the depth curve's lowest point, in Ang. 7141.5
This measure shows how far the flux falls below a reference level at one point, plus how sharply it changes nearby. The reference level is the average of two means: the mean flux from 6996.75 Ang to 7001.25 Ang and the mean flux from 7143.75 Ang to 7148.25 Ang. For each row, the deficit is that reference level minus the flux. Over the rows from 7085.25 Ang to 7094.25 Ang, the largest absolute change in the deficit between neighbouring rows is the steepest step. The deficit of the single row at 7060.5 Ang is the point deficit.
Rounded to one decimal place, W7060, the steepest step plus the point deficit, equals -0.5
